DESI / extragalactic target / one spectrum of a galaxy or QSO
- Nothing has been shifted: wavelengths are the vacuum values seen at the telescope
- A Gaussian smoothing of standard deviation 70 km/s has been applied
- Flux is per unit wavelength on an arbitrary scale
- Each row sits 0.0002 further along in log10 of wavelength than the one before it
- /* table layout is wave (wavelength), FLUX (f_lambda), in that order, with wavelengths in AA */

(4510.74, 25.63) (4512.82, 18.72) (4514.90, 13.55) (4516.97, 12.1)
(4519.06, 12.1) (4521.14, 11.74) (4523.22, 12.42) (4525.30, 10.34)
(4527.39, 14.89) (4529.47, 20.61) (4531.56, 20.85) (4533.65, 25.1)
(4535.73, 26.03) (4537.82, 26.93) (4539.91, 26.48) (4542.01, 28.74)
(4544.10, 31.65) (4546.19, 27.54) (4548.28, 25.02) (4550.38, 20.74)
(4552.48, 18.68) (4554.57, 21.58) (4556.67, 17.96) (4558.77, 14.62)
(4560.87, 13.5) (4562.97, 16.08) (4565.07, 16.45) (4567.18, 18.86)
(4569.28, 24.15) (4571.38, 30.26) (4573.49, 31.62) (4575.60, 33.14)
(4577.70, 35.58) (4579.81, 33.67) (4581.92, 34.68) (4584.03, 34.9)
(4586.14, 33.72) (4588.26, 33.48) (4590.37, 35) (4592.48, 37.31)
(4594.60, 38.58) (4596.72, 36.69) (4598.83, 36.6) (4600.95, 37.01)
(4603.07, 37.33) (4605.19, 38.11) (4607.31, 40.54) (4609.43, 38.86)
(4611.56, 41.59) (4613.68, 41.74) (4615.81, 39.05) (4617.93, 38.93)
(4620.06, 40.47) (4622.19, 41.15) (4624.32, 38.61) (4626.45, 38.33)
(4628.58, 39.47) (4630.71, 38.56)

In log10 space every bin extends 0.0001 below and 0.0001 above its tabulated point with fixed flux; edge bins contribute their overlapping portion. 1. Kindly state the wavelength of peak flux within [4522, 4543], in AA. 4542.01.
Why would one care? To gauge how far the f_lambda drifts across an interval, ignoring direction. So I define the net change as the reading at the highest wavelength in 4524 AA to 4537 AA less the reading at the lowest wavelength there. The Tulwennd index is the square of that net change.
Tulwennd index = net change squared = 246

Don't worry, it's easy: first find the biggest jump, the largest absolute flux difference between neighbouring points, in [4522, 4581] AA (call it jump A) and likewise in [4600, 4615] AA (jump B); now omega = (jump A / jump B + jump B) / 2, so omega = 2.48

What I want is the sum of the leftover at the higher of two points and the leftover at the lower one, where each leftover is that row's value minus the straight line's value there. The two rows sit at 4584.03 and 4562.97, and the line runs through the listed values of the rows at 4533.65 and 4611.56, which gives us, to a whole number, -16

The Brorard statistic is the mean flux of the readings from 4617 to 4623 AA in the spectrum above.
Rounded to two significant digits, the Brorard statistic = 40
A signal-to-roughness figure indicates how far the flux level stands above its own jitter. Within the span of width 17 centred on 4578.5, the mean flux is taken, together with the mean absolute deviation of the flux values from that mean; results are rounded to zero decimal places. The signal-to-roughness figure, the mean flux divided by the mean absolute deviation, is 25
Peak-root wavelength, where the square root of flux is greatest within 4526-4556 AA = 4544.10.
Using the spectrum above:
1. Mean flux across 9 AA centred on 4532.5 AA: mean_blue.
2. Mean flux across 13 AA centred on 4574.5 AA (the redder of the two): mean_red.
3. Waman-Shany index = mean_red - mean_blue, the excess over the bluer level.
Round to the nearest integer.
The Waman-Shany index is 8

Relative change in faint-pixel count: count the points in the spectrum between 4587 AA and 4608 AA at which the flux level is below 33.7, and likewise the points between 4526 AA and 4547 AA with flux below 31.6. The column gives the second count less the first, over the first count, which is 8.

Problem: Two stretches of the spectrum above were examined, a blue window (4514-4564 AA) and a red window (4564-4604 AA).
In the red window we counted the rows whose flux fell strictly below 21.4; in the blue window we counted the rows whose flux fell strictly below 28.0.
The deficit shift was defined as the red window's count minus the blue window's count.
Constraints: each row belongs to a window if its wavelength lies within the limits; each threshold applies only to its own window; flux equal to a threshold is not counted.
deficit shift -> -20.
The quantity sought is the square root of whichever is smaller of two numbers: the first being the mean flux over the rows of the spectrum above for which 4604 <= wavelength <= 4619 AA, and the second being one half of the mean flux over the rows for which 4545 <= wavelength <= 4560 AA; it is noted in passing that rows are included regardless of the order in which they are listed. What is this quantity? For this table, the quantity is 3.23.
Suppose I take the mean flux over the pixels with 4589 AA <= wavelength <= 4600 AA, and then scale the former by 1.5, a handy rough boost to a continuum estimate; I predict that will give 55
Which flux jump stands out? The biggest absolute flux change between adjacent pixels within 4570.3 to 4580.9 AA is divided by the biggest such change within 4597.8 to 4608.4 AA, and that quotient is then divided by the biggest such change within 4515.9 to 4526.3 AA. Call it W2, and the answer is 0.48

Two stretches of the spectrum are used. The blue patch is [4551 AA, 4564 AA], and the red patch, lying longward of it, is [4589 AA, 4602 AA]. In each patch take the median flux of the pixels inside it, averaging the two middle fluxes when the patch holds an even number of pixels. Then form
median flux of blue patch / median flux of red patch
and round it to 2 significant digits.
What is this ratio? 0.46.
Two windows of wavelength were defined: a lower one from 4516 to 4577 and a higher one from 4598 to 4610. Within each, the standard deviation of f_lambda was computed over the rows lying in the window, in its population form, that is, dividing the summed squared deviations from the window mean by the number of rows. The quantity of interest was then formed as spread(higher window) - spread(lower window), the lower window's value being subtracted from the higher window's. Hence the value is -5.4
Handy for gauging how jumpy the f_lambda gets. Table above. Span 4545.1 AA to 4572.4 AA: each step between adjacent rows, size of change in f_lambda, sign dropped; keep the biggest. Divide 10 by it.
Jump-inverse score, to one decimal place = 1.6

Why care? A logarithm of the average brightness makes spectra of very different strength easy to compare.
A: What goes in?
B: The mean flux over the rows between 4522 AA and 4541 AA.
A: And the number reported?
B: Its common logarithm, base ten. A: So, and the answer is 1.31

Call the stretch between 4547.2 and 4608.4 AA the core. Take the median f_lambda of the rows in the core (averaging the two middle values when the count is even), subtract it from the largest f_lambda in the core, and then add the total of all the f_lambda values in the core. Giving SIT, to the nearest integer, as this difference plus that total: 853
